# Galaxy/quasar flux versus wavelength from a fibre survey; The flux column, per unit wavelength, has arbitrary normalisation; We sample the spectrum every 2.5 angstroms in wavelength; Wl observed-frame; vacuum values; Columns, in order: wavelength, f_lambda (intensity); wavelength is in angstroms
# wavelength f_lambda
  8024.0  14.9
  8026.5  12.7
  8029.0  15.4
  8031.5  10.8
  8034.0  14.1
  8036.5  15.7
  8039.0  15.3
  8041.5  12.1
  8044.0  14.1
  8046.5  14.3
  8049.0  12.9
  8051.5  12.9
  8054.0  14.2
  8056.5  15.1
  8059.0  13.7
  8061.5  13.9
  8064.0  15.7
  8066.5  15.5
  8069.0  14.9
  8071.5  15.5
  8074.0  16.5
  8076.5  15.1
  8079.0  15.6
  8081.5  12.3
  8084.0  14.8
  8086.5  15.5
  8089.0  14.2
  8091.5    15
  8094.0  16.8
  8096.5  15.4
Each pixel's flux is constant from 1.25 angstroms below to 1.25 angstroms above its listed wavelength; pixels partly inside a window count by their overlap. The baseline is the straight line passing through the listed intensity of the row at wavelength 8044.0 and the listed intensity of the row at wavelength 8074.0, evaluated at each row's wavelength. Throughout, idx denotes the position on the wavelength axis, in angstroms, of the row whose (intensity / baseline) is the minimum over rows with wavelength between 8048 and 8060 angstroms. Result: 8051.5 angstroms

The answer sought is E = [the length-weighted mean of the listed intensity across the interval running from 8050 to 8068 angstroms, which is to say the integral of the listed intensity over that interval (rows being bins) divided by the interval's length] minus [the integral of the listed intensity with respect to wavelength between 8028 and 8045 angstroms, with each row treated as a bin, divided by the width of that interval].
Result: 0.5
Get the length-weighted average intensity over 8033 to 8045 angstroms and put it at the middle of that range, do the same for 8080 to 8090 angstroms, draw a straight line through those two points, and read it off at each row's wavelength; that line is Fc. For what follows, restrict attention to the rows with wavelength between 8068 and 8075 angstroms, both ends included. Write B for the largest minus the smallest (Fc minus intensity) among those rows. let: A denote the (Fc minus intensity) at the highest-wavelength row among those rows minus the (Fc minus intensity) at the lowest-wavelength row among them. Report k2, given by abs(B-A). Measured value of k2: 3.2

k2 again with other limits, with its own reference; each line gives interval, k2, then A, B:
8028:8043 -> 1.6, 3.3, 4.9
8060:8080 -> 4.3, -1.7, 2.6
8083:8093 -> 1.5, -0.2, 1.3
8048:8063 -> 3.2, -1.0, 2.2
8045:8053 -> 0.0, 1.4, 1.4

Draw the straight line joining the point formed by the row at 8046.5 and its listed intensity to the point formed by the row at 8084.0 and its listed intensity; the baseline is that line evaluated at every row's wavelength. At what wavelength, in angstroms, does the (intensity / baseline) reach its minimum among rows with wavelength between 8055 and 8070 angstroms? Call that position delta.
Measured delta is 8059.0 angstroms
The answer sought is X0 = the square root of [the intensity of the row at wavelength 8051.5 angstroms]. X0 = 3.59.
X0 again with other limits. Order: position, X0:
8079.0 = 3.95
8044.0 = 3.75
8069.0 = 3.86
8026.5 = 3.56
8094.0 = 4.10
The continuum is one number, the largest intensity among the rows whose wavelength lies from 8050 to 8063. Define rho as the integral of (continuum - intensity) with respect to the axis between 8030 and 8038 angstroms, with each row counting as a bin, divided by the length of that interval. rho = 1.5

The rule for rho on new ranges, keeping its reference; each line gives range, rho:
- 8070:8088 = 0.1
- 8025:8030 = 1.1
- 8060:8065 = 0.4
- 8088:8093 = 0.4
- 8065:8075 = -0.5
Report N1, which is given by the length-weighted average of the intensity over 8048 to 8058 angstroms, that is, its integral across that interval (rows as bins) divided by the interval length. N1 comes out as 13.8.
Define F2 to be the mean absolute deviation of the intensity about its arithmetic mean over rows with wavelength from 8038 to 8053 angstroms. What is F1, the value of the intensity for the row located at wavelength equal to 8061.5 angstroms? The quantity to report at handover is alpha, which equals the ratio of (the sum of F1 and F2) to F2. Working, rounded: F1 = 13.9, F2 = 0.97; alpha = 15.4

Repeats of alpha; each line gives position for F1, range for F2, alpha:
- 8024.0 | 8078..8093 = 18.0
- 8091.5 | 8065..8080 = 43.2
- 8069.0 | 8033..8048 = 18.9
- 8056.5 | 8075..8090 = 18.0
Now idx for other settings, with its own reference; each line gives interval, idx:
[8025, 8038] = 8031.5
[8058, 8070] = 8059.0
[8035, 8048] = 8041.5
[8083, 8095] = 8089.0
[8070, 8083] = 8081.5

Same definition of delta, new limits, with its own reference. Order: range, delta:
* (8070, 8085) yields 8081.5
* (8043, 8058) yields 8051.5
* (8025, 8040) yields 8031.5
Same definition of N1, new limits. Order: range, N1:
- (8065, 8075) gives 15.6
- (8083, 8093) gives 14.9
